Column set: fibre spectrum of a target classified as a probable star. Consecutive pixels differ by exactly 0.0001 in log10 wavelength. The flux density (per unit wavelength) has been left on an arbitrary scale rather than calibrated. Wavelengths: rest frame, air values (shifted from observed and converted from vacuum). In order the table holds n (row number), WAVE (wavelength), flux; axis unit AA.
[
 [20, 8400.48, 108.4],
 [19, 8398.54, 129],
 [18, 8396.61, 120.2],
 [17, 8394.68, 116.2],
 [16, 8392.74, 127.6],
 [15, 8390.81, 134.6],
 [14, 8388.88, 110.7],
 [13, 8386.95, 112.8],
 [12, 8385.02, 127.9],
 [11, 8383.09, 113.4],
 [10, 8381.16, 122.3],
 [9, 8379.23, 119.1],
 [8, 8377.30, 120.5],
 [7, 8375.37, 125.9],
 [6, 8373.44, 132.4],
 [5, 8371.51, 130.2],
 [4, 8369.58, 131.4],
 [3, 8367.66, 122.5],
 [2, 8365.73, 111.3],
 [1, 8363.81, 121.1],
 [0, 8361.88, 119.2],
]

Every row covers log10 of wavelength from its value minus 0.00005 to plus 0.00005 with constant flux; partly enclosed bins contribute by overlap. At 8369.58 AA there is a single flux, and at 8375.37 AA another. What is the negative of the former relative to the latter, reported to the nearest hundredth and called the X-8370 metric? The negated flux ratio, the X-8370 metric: -1.04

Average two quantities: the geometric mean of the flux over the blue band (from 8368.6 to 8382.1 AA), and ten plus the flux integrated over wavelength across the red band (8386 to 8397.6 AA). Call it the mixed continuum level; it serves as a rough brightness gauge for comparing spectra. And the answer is 766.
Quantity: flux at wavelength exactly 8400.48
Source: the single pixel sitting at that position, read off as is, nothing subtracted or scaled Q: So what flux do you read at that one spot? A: 108.4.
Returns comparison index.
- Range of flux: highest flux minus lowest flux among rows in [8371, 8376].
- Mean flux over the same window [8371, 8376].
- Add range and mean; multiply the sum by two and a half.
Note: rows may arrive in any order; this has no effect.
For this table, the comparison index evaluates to 340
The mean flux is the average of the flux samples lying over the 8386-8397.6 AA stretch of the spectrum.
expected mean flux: 120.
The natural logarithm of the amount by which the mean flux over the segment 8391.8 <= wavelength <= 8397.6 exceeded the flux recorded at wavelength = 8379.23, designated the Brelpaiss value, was 0.80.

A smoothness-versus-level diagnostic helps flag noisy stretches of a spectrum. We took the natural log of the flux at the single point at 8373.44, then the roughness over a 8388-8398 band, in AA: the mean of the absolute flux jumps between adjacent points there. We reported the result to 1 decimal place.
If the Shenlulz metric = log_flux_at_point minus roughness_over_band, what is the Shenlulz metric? -6.7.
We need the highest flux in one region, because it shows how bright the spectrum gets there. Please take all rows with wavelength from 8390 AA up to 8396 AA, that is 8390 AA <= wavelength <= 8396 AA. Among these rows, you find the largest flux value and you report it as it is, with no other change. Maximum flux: 134.6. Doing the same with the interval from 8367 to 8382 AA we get 132.4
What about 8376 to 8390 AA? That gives 127.9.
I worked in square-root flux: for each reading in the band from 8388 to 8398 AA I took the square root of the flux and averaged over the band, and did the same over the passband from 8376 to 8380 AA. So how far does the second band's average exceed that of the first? -0.09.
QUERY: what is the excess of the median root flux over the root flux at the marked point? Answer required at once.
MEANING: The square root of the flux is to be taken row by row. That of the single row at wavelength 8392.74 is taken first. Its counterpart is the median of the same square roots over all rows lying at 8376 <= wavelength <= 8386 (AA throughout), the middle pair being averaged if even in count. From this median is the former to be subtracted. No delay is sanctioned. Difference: -0.3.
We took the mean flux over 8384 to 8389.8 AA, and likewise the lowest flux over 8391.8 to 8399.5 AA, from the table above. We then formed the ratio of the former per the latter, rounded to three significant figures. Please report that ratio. 1.01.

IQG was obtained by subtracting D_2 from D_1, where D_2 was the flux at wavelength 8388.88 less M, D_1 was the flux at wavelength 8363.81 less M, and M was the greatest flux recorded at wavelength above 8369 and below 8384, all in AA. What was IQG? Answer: 10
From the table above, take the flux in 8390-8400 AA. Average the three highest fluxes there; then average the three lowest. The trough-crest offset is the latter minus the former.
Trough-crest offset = -9.1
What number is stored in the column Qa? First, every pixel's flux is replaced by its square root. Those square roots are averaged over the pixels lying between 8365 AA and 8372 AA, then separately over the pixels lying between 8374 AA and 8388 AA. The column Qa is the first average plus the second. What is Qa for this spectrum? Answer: 22.1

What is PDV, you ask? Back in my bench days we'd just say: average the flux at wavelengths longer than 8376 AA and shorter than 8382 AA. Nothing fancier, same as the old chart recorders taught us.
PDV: 121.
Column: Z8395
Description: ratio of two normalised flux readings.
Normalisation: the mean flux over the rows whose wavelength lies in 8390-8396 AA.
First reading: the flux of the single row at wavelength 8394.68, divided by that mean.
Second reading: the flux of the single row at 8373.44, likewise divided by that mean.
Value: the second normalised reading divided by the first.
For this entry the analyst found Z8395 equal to 1.14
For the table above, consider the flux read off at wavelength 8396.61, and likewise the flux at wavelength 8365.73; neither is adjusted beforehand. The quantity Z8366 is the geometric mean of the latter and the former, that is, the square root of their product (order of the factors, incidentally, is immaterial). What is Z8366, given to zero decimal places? 116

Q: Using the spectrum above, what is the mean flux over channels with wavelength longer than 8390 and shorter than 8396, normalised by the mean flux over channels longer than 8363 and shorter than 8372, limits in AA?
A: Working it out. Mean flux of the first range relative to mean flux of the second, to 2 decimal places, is 1.02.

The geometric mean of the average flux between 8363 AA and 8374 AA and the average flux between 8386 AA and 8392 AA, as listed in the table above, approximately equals 122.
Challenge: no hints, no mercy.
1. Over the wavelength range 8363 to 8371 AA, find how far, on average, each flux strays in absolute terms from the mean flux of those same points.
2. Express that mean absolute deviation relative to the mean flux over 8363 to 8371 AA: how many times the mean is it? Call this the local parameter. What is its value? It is 0.044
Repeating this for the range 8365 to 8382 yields 0.043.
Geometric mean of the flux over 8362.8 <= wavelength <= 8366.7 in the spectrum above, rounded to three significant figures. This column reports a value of 116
